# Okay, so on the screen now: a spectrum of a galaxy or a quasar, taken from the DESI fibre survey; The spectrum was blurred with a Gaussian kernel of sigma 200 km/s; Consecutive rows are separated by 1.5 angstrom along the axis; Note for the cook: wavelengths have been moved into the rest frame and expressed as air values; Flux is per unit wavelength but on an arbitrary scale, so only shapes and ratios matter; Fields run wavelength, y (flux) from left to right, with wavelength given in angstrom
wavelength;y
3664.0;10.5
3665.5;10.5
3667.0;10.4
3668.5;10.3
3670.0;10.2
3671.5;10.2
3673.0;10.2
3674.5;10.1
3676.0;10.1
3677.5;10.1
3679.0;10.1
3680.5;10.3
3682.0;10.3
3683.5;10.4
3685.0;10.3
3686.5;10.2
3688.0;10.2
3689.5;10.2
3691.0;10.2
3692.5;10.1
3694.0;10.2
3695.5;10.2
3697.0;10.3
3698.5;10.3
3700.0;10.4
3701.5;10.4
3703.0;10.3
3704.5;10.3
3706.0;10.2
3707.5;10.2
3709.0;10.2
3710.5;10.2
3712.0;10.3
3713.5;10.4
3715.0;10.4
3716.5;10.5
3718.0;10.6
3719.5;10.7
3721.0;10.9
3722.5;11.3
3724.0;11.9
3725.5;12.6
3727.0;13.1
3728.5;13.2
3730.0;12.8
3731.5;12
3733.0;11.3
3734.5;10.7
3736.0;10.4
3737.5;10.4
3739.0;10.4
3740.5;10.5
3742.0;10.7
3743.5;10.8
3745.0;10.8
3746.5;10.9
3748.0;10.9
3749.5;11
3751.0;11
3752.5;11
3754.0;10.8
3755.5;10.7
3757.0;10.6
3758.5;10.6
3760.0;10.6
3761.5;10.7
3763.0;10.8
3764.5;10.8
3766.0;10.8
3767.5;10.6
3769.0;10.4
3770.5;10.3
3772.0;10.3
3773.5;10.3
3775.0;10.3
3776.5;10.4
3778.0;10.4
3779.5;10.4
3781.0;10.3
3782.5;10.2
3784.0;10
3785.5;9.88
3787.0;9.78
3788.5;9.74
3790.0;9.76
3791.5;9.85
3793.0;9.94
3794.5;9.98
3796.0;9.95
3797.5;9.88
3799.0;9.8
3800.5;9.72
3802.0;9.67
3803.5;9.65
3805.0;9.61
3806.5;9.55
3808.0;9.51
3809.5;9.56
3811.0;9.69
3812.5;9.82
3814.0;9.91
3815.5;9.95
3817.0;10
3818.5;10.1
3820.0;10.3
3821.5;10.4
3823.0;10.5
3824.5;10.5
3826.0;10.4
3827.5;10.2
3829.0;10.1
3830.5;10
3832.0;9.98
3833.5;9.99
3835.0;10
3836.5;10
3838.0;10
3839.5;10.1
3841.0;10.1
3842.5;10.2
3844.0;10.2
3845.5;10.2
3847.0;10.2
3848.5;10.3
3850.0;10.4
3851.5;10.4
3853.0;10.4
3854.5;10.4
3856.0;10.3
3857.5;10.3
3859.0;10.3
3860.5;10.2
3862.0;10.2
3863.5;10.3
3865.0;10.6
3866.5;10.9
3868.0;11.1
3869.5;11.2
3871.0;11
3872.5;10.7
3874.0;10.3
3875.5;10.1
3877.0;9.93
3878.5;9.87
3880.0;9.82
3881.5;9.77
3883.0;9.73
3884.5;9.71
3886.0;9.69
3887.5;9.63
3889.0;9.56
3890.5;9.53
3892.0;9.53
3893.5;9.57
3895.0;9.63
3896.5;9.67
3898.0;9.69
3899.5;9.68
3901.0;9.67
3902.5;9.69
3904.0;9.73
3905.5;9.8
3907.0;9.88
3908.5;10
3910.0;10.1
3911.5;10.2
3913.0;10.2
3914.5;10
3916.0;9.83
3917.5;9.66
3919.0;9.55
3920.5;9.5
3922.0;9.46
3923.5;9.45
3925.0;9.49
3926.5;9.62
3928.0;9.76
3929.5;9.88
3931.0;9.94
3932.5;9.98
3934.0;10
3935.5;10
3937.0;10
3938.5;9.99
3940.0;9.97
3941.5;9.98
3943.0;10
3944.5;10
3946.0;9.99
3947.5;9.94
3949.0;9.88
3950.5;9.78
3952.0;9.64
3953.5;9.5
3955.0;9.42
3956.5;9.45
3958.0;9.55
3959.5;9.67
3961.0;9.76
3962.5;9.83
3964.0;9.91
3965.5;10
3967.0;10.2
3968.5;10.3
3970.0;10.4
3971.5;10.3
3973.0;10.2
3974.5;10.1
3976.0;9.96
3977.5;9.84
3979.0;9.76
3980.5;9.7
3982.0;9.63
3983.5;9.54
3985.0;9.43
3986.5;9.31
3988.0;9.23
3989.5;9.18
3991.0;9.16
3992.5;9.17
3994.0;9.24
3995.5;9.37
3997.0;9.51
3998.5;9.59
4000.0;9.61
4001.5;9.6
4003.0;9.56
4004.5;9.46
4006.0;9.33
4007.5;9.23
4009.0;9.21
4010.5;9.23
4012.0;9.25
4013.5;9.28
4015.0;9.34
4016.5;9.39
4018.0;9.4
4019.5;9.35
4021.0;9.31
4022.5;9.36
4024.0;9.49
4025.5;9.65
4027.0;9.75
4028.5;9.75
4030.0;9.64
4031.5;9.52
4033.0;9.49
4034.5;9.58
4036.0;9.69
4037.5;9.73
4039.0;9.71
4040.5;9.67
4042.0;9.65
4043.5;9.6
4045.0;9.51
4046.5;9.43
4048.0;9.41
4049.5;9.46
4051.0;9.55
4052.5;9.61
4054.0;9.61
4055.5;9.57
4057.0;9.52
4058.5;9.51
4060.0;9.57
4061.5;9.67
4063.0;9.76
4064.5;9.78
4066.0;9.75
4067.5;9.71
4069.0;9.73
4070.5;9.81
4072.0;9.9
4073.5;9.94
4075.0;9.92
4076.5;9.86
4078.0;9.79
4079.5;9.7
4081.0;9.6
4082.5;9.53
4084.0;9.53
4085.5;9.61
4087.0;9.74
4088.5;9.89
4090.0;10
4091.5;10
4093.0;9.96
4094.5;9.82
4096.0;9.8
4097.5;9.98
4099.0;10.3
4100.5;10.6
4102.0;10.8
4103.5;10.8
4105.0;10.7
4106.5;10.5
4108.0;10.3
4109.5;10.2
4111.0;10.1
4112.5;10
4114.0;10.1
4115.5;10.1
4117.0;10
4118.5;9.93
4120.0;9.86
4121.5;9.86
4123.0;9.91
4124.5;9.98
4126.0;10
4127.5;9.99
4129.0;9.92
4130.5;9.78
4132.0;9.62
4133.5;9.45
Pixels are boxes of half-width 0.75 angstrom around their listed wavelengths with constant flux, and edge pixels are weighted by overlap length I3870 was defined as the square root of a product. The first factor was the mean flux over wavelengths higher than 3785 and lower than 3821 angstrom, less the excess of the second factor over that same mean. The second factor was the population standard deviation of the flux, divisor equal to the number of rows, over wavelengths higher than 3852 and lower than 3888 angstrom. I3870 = 2.9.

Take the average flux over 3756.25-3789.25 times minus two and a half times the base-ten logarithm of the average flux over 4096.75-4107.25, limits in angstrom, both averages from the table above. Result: -26.5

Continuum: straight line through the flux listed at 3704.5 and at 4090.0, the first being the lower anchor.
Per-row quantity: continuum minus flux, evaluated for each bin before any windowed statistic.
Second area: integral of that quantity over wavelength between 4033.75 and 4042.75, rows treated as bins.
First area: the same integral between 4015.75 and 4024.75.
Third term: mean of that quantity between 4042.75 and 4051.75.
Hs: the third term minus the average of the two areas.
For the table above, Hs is -4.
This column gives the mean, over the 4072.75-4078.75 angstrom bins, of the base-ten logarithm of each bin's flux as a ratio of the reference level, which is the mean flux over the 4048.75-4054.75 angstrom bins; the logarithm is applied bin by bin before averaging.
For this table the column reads 0.014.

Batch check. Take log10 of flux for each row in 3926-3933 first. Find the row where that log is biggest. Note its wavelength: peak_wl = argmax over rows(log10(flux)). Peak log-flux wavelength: 3932.5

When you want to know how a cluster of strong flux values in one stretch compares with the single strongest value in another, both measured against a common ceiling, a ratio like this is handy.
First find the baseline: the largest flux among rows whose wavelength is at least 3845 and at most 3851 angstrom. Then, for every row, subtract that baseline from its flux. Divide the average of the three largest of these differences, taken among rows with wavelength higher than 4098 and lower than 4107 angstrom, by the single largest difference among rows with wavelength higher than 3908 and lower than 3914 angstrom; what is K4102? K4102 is -1.8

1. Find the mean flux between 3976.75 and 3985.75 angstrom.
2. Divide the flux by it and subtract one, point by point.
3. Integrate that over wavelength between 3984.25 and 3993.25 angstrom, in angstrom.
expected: -0.38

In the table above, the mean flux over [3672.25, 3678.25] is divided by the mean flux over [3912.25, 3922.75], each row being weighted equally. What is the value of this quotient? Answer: 1.04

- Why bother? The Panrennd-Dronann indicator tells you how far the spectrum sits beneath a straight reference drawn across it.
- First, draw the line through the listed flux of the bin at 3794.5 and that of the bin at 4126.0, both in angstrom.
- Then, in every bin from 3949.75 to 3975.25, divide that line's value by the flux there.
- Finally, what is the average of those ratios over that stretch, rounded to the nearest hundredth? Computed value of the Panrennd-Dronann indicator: 1.01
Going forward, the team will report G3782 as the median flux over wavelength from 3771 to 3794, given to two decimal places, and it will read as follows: 10.20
